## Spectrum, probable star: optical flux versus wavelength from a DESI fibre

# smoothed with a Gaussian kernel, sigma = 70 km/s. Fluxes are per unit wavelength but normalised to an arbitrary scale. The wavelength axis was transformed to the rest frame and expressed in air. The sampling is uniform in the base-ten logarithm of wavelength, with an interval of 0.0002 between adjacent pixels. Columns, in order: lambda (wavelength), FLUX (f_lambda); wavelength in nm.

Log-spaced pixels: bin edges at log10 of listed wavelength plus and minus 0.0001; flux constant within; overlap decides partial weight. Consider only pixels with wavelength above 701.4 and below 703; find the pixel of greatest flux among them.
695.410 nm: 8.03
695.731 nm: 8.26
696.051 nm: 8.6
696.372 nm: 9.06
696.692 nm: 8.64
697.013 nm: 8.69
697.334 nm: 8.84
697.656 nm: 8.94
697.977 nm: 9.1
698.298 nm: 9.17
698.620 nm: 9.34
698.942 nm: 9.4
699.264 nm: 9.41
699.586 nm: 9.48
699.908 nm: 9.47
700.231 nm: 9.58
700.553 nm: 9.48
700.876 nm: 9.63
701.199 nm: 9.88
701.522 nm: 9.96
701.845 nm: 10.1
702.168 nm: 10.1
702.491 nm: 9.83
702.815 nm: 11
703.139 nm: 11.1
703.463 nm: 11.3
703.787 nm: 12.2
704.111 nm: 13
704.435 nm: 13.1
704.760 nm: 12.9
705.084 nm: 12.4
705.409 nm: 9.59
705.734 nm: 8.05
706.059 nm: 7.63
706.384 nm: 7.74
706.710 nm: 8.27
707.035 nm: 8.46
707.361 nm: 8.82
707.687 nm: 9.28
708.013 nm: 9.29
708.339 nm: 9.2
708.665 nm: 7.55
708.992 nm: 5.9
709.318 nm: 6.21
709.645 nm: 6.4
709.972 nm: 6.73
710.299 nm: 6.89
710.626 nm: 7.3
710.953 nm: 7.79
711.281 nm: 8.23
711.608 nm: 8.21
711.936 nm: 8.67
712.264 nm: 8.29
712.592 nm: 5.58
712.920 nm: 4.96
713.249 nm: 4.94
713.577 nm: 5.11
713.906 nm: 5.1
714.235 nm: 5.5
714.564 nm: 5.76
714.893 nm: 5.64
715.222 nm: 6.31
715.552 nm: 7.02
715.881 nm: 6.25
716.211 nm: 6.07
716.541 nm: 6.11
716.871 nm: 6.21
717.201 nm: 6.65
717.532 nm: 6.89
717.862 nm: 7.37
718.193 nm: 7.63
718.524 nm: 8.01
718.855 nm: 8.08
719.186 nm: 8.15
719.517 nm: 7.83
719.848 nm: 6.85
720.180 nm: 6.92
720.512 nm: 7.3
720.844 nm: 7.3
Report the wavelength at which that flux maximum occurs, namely 702.815 nm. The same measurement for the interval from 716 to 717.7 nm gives 717.532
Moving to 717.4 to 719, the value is 718.855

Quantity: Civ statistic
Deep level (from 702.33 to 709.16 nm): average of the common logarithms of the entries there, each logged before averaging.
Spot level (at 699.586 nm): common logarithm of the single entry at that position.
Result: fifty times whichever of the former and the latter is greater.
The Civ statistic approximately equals 49.2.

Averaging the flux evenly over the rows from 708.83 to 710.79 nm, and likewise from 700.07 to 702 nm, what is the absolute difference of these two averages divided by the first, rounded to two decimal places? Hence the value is 0.49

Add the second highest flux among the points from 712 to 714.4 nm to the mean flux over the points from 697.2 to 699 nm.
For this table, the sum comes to 14.7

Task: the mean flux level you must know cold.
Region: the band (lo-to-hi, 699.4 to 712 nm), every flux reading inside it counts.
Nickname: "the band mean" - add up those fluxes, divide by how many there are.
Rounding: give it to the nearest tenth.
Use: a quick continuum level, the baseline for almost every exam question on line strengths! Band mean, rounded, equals 9.2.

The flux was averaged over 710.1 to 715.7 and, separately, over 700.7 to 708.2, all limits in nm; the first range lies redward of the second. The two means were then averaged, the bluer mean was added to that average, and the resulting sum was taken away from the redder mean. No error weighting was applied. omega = -12.0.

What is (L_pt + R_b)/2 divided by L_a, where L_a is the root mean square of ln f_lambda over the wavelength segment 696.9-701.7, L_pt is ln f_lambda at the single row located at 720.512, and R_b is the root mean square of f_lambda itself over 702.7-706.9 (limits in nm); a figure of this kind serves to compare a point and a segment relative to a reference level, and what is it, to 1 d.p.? 2.9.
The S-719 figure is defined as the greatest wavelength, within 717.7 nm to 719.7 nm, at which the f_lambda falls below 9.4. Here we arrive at 719.517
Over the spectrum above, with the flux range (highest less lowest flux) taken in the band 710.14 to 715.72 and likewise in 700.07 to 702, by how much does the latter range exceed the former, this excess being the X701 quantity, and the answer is -3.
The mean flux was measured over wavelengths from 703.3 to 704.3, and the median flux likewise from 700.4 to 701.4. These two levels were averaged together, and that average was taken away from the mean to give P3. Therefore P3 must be 1.3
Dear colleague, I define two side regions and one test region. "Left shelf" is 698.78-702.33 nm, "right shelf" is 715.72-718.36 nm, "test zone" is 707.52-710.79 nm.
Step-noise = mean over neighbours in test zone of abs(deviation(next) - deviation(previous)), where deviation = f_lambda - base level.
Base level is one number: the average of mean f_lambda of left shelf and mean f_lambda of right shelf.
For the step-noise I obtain 0.53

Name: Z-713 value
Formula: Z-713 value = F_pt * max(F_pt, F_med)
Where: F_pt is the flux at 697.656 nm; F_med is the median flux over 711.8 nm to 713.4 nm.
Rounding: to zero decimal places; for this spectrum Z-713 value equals 80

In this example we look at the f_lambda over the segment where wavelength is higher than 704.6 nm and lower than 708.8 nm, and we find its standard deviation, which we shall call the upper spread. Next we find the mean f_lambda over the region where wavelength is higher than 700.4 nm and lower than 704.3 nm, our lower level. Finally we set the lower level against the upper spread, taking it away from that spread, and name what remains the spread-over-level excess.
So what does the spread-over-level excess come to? -9.0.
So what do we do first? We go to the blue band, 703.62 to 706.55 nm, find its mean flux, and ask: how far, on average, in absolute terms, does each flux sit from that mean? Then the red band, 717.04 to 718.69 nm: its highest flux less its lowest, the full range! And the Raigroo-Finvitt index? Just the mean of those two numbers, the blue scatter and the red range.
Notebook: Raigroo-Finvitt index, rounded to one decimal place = 1.8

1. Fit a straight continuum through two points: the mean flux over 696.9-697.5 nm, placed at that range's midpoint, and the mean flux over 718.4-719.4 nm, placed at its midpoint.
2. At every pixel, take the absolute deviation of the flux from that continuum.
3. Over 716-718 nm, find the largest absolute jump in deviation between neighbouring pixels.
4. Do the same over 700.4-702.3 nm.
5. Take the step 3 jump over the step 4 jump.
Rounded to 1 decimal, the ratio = 1.9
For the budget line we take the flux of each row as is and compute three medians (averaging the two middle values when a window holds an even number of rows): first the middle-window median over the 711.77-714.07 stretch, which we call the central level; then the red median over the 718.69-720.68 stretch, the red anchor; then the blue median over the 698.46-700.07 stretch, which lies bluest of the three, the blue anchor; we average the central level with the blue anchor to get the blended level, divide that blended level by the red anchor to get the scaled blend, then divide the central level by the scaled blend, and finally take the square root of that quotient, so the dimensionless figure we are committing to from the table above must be 2.3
